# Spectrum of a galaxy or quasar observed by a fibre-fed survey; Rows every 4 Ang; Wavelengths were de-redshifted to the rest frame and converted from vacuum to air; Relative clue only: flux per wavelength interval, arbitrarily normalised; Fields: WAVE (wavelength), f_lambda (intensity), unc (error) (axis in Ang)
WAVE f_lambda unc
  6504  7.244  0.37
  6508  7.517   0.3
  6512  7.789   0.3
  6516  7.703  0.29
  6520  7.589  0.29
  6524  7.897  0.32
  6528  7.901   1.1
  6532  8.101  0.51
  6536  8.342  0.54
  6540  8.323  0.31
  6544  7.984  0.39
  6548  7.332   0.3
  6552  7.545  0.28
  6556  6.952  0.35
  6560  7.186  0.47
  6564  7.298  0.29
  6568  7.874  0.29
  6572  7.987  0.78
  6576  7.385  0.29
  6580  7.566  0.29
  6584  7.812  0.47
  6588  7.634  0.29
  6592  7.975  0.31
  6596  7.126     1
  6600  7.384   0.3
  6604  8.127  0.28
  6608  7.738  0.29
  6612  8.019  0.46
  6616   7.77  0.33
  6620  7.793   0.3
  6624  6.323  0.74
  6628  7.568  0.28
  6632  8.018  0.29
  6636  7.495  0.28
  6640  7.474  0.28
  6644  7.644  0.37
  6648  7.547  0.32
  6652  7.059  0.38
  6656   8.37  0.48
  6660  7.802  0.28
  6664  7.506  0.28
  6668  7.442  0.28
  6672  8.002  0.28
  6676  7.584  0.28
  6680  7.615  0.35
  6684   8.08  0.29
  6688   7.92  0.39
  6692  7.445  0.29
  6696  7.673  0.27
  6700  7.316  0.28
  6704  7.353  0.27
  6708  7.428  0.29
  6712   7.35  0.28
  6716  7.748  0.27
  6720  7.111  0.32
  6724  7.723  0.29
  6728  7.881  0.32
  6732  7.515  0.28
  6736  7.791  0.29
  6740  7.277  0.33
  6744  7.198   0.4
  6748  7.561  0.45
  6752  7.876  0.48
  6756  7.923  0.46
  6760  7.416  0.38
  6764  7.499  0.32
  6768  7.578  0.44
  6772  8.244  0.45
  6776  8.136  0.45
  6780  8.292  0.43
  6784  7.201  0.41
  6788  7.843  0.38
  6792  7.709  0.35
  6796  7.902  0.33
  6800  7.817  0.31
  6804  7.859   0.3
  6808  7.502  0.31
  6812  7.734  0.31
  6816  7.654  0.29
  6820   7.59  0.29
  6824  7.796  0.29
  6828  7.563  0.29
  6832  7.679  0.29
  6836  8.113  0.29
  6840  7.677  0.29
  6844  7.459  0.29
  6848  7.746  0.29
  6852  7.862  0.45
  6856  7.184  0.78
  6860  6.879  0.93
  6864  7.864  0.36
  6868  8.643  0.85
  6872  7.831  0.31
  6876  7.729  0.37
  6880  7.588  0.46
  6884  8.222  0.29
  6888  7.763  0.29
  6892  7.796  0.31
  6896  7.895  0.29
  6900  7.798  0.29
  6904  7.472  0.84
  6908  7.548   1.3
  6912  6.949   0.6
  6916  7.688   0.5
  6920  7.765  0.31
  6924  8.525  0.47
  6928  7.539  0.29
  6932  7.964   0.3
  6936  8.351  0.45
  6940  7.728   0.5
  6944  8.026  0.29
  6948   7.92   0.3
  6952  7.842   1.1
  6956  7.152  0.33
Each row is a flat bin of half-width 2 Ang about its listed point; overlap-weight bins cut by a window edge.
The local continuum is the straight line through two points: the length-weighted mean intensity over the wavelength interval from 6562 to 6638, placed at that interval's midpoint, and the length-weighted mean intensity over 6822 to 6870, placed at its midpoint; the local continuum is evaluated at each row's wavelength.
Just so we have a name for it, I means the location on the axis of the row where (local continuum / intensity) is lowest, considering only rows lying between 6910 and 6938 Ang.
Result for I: 6924 Ang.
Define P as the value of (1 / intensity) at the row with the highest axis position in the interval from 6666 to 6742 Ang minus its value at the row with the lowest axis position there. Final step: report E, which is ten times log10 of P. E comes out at -25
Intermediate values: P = 0.003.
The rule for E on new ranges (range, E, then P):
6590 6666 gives -21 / 0.008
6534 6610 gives -20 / 0.009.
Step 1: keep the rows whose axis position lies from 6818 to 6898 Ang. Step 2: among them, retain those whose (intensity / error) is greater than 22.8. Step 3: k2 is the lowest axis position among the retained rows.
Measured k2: 6820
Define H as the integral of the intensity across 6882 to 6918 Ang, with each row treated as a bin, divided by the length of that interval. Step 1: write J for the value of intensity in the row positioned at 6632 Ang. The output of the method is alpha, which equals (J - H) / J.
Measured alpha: 0.04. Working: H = 7.68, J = 8.018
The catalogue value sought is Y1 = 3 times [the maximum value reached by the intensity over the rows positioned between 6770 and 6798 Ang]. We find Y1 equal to 24.9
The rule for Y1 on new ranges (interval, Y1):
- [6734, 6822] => 24.9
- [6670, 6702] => 24.2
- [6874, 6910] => 24.7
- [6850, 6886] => 25.9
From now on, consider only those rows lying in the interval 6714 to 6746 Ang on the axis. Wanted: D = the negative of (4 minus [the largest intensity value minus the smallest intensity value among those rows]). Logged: -3.2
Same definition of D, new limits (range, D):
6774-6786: -2.9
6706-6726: -3.4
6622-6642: -2.3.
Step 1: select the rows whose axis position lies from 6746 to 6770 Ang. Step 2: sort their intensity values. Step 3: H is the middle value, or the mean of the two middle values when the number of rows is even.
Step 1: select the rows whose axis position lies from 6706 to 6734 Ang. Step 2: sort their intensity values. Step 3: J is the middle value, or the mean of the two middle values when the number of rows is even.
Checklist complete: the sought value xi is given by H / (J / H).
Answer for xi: 7.6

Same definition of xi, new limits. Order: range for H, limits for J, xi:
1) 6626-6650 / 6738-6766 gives 7.6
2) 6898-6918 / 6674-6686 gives 7.5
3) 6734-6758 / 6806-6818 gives 7.7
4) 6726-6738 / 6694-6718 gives 8.2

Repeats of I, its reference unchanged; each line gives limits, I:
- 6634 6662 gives 6656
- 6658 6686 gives 6684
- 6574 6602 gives 6592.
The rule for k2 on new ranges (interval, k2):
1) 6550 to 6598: 6552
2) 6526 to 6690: 6540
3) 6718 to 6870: 6724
